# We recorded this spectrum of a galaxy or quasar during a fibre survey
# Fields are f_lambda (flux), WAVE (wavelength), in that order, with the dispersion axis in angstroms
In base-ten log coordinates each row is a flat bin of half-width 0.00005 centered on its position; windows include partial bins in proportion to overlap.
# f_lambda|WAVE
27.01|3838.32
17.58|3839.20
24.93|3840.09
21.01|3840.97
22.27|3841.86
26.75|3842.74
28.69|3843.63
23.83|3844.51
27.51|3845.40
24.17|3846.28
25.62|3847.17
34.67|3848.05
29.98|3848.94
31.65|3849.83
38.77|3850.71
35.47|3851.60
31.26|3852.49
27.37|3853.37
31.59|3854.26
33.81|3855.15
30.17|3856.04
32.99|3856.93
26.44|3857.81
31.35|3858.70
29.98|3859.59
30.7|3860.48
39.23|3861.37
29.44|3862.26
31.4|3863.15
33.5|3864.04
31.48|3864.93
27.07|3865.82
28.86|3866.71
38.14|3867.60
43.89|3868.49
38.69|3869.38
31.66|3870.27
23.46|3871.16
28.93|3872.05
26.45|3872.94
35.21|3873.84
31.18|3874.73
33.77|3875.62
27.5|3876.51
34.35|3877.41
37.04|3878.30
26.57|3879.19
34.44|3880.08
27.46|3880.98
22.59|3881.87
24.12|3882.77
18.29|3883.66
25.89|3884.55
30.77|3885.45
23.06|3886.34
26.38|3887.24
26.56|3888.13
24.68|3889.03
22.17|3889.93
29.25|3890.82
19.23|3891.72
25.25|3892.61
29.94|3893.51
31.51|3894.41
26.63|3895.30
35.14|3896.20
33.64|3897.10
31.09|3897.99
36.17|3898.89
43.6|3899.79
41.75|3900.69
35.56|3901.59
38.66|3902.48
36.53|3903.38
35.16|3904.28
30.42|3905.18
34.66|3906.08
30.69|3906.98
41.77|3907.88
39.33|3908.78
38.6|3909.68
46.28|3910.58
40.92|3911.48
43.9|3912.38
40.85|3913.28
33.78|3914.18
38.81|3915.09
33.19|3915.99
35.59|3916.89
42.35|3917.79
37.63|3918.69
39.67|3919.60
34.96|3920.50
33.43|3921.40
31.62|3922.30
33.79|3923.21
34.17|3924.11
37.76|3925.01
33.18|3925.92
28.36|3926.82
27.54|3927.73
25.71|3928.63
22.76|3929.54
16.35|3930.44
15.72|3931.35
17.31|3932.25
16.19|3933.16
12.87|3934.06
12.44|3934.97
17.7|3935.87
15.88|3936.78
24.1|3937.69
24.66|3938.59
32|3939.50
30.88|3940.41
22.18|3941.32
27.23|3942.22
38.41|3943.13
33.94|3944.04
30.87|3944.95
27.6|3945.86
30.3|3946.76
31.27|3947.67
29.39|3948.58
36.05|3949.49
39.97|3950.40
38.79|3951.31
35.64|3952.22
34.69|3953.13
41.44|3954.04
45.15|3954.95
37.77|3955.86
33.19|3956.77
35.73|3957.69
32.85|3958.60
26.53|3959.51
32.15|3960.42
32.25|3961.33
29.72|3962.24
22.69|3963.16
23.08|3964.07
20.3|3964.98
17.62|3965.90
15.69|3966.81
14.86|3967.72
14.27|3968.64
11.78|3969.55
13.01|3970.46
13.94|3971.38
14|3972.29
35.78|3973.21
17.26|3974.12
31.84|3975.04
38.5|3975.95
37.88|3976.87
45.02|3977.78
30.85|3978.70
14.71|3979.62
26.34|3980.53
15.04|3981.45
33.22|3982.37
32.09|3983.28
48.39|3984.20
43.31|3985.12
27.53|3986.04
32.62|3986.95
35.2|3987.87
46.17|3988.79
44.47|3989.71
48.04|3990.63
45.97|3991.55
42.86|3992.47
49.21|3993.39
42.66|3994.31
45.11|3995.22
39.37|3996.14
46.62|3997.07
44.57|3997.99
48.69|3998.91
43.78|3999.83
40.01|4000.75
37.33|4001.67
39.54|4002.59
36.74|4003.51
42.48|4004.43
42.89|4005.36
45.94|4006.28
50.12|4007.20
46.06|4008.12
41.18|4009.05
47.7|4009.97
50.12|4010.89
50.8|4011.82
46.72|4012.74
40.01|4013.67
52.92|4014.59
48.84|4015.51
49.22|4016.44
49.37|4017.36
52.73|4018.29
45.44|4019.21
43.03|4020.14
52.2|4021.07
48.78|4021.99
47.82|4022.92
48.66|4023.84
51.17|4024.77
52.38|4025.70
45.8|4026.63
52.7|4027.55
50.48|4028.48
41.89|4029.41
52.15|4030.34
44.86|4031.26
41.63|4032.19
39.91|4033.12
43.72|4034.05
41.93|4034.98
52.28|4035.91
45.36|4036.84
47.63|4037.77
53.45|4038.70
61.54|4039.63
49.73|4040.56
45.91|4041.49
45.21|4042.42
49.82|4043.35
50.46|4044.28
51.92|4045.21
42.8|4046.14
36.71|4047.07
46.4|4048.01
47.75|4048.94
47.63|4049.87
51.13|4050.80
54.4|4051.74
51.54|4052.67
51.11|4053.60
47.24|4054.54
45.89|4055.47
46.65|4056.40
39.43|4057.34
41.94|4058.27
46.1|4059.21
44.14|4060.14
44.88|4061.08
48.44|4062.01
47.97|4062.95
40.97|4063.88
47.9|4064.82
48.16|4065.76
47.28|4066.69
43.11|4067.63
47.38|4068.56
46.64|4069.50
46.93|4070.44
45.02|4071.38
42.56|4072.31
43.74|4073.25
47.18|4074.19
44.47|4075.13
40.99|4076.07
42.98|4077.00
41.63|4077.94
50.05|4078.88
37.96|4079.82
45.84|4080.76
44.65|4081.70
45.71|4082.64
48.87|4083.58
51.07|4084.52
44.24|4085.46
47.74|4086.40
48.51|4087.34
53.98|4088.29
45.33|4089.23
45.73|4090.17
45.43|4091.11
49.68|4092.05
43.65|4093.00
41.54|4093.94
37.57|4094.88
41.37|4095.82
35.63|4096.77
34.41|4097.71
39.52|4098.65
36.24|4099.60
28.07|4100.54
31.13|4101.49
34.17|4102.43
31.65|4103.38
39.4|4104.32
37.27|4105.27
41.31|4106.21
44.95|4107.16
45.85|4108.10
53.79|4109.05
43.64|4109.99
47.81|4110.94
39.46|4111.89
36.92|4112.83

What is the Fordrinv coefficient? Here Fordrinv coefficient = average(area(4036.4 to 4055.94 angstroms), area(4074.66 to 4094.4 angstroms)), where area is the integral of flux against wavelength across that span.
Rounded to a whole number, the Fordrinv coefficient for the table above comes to 928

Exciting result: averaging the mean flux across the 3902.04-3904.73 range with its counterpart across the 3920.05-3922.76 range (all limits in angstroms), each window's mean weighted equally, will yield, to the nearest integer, 35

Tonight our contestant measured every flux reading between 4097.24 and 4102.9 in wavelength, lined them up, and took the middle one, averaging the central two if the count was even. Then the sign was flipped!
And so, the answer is -34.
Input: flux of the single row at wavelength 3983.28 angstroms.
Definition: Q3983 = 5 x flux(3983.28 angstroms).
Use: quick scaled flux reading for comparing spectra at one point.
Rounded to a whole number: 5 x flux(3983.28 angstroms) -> 160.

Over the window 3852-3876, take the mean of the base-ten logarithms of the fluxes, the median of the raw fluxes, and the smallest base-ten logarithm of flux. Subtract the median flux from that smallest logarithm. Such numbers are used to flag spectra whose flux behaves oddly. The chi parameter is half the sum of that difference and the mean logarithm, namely -14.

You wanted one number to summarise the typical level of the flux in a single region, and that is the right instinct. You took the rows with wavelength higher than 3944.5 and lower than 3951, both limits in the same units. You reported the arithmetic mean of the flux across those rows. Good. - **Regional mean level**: 32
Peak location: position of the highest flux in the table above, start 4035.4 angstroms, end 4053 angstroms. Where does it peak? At 4039.63 angstroms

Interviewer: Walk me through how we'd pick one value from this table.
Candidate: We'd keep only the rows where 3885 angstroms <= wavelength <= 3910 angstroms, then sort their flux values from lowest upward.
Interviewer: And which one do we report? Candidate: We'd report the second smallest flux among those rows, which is 22.17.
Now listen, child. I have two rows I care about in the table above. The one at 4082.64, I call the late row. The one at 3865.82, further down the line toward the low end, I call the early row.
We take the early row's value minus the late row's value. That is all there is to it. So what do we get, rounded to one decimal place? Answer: -18.6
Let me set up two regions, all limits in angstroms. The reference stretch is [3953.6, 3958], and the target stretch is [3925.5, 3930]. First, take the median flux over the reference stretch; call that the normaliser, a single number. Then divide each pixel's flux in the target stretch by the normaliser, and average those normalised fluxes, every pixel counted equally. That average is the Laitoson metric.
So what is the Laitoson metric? 0.73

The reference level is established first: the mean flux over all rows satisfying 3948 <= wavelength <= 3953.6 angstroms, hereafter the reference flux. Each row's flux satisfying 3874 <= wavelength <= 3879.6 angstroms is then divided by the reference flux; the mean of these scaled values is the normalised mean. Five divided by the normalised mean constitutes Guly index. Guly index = 5.6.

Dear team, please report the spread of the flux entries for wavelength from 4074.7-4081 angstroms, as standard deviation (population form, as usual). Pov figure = 3.6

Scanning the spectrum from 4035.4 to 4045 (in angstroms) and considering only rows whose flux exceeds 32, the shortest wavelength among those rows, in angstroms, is 4035.91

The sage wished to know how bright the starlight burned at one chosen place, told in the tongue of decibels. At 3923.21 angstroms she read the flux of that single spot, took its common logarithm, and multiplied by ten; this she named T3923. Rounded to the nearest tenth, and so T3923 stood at 15.3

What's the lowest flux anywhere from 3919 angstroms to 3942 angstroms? 12.44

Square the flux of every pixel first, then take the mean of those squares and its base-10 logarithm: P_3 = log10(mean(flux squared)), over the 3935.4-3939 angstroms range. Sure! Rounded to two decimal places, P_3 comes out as 2.64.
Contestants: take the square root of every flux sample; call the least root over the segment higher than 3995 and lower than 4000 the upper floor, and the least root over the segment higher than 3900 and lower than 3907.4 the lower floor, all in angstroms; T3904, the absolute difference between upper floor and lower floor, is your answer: 0.76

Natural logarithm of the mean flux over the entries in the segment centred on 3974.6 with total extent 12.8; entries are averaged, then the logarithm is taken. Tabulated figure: 3.2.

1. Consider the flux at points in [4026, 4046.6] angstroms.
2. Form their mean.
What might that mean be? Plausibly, 48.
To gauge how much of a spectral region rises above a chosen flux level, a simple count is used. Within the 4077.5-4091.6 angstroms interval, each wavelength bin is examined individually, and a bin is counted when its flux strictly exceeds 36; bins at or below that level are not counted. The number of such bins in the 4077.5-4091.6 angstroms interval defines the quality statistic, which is 15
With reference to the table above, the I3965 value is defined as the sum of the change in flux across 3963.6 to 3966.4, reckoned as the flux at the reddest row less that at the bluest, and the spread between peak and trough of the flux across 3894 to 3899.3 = 4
